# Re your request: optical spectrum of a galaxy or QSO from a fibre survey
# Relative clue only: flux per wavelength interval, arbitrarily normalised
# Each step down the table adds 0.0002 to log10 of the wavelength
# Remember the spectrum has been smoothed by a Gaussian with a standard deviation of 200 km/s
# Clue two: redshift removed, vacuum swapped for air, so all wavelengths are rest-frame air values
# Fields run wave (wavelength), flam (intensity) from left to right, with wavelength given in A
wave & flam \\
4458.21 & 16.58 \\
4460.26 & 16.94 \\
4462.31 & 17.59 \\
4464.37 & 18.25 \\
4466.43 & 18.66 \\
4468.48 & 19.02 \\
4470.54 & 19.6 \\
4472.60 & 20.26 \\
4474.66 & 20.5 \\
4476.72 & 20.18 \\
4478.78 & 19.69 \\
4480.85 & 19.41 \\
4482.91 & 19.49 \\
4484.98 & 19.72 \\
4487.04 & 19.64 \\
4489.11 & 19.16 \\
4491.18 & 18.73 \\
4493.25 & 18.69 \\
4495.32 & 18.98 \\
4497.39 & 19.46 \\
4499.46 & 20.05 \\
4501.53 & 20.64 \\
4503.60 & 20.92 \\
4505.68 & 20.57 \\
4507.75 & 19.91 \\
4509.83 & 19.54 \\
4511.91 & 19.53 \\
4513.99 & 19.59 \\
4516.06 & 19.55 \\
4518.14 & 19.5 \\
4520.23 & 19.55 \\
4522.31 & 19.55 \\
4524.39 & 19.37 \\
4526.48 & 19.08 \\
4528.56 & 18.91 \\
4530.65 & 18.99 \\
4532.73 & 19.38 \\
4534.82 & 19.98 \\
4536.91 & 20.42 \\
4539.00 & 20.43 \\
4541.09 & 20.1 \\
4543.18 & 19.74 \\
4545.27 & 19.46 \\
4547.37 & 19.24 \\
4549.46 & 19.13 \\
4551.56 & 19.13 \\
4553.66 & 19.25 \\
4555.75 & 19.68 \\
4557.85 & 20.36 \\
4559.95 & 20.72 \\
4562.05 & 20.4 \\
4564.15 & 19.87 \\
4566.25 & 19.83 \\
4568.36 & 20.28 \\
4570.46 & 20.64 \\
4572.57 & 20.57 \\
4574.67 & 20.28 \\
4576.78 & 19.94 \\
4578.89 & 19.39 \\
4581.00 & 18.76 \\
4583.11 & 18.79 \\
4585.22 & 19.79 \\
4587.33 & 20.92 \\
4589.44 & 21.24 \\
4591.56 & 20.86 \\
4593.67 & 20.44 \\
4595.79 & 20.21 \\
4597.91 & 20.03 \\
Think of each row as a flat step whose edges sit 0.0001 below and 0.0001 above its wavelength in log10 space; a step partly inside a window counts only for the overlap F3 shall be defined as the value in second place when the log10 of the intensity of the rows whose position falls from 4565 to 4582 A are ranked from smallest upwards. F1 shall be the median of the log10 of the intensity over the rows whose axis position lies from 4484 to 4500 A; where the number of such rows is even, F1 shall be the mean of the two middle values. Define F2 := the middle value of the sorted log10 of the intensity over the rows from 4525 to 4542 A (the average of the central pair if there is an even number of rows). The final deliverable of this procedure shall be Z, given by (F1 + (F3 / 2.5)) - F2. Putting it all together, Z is 0.507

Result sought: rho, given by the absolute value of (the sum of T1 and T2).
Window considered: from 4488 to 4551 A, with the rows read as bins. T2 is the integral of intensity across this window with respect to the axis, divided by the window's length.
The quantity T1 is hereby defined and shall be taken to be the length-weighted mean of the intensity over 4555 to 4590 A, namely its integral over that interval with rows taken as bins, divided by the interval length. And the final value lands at 39.7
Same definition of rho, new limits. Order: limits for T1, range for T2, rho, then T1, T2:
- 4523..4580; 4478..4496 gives 39.1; 19.80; 19.3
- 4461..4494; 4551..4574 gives 39.4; 19.27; 20.1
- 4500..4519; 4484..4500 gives 39.3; 19.99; 19.3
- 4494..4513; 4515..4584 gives 39.6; 19.94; 19.7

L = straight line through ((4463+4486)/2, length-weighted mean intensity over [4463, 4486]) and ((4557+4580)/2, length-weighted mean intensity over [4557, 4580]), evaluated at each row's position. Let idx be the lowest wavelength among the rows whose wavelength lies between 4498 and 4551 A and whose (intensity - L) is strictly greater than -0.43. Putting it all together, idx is 4499.46 A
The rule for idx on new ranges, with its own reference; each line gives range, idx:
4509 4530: 4509.83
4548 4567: 4555.75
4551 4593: 4555.75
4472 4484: 4472.60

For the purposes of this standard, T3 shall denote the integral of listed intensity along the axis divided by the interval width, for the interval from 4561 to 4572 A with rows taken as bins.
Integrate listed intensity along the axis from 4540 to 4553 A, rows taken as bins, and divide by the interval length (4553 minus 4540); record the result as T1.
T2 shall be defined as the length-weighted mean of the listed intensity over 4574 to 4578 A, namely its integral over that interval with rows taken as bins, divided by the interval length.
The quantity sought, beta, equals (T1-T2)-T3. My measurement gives -20.8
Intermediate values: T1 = 19.5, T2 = 20.0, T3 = 20.2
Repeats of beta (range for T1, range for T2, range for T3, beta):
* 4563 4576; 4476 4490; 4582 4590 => -19.5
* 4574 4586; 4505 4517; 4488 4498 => -19.3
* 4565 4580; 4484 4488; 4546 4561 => -19.2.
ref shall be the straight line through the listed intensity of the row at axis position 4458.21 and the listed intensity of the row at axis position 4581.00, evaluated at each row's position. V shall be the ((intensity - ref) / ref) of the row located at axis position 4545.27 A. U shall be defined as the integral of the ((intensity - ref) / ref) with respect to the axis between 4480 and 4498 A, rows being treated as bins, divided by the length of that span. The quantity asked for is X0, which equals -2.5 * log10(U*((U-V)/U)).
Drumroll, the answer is 3.2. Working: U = 0.12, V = 0.074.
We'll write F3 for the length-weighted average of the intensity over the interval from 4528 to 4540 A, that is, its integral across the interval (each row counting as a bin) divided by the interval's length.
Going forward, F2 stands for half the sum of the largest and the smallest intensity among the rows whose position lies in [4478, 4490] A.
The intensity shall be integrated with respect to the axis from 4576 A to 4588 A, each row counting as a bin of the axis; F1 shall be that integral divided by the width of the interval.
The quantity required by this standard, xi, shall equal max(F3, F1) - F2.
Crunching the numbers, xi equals 0.27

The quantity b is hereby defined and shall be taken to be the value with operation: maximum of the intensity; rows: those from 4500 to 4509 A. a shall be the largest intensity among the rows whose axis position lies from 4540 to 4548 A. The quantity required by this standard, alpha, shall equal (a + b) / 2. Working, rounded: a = 20.1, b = 20.92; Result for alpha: 20.5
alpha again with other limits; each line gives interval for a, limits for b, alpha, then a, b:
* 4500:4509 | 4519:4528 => 20.2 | 20.92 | 19.55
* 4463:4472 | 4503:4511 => 20.3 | 19.6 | 20.92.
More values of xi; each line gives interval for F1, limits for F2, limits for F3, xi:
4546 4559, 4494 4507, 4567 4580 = 0.21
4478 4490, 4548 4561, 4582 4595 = 0.41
